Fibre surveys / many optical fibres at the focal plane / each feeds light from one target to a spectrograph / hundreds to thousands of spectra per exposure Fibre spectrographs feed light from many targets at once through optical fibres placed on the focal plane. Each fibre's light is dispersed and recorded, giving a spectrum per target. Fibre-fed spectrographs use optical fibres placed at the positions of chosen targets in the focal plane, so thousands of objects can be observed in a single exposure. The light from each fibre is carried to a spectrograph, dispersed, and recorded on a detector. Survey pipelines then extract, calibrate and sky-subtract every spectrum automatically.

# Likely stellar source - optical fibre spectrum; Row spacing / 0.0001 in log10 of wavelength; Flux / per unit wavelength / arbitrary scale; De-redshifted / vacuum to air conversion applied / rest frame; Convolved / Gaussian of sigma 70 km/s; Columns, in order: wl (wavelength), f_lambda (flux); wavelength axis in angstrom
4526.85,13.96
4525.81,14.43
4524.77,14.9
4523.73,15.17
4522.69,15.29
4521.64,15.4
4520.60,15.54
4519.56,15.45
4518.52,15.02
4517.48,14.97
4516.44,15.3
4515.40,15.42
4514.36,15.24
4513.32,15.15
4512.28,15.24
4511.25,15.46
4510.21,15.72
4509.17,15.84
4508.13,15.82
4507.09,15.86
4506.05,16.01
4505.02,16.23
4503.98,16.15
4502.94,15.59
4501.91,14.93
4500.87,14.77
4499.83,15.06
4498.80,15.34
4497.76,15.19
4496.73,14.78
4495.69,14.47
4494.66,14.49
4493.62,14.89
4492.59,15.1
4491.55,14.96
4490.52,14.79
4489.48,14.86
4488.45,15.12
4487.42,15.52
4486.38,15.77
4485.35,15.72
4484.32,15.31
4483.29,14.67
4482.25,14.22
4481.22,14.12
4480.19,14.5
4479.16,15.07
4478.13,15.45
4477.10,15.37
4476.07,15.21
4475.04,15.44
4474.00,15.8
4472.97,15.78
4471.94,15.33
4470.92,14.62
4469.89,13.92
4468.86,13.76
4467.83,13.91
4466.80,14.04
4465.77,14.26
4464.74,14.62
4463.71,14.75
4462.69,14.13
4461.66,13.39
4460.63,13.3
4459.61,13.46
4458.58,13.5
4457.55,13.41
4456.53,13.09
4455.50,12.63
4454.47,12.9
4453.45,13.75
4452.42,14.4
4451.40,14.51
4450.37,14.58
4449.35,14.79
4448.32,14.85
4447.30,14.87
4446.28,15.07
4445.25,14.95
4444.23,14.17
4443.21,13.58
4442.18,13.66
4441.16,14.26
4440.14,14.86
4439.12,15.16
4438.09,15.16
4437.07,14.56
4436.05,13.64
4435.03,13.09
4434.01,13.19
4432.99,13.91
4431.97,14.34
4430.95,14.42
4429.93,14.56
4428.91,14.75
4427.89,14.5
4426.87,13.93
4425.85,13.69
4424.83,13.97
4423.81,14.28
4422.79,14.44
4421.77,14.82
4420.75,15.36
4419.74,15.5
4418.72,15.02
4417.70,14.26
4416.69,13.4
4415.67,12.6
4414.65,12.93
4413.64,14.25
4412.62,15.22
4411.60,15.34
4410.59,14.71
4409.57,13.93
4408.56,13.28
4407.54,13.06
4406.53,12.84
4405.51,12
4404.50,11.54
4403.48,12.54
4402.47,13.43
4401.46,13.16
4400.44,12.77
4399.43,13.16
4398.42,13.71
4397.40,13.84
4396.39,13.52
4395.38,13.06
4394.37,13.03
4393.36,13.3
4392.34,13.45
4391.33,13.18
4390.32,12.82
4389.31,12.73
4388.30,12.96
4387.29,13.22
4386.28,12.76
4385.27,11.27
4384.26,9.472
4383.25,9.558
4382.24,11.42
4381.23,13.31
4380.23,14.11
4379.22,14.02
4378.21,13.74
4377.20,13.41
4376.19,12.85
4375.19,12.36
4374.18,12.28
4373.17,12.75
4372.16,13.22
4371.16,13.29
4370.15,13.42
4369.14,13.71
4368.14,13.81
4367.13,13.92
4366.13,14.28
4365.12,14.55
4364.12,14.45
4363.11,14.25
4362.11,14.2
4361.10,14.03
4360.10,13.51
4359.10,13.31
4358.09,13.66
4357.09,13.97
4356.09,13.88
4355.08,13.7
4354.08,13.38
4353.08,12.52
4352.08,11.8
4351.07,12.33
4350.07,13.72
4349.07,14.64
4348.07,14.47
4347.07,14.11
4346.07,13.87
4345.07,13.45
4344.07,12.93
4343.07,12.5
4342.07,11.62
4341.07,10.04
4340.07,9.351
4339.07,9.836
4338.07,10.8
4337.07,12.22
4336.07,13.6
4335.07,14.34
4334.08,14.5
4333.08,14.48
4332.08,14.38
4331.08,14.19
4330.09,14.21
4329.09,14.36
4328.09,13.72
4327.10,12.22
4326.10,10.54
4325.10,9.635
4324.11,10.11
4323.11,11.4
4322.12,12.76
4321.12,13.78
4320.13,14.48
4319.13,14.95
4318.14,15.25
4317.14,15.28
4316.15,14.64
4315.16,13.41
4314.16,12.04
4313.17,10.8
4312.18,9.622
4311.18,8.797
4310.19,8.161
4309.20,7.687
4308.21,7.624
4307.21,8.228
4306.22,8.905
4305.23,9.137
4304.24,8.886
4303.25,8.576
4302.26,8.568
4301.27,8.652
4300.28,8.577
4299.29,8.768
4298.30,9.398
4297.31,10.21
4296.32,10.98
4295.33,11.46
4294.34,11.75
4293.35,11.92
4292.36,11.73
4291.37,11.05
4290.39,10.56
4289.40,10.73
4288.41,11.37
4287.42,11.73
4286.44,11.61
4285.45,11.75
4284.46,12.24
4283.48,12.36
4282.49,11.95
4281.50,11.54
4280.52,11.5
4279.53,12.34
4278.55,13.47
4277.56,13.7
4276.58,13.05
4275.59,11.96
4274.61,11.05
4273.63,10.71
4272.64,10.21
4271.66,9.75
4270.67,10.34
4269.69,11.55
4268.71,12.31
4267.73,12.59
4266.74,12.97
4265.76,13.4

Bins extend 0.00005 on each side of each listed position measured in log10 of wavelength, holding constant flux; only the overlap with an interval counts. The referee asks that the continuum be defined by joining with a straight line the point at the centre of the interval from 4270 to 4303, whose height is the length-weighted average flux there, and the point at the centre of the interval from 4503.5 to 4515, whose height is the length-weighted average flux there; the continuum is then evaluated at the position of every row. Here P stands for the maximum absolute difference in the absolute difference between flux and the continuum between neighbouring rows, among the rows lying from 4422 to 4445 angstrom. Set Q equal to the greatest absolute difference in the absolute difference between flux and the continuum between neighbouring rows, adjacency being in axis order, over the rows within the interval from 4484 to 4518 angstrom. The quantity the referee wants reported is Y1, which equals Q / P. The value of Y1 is 0.8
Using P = 0.7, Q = 0.60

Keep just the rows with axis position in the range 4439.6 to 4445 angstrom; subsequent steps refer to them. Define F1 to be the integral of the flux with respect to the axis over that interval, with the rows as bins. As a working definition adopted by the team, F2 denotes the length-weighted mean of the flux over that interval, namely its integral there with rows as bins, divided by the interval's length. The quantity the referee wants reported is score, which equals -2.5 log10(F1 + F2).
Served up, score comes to -4.9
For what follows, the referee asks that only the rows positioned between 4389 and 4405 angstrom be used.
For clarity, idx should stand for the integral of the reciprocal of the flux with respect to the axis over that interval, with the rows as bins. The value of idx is 1.22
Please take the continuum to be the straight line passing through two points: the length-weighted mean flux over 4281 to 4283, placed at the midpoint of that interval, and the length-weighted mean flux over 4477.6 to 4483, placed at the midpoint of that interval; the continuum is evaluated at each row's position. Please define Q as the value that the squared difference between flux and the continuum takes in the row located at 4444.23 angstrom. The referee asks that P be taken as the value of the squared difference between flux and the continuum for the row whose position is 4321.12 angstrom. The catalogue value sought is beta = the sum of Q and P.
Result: 2.1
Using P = 2.15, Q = 0.0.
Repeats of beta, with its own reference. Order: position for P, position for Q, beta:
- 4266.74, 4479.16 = 2.3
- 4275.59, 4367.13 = 1.0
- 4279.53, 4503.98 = 1.7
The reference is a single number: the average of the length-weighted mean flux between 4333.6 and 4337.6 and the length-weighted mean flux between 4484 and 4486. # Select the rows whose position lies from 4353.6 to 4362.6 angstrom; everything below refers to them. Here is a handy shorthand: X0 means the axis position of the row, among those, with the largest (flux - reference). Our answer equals 4362.11 angstrom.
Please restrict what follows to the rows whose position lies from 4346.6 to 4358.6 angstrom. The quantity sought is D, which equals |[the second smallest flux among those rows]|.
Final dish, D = 12.3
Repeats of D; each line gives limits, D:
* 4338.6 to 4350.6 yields 9.8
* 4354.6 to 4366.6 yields 13.5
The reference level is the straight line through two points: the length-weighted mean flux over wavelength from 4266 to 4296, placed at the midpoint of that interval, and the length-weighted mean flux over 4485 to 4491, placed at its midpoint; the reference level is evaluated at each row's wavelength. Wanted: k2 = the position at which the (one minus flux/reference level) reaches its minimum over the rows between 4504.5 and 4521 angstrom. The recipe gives 4505.02 angstrom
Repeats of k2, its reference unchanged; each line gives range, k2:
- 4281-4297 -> 4283.48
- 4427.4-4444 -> 4438.09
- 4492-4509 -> 4505.02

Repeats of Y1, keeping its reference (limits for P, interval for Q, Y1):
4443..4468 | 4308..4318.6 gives 1.5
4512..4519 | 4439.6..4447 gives 1.8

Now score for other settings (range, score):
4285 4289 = -4.4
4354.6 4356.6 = -4.0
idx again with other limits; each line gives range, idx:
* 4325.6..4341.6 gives 1.29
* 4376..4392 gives 1.29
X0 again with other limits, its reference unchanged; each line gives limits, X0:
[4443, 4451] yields 4446.28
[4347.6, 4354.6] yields 4349.07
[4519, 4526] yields 4520.60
